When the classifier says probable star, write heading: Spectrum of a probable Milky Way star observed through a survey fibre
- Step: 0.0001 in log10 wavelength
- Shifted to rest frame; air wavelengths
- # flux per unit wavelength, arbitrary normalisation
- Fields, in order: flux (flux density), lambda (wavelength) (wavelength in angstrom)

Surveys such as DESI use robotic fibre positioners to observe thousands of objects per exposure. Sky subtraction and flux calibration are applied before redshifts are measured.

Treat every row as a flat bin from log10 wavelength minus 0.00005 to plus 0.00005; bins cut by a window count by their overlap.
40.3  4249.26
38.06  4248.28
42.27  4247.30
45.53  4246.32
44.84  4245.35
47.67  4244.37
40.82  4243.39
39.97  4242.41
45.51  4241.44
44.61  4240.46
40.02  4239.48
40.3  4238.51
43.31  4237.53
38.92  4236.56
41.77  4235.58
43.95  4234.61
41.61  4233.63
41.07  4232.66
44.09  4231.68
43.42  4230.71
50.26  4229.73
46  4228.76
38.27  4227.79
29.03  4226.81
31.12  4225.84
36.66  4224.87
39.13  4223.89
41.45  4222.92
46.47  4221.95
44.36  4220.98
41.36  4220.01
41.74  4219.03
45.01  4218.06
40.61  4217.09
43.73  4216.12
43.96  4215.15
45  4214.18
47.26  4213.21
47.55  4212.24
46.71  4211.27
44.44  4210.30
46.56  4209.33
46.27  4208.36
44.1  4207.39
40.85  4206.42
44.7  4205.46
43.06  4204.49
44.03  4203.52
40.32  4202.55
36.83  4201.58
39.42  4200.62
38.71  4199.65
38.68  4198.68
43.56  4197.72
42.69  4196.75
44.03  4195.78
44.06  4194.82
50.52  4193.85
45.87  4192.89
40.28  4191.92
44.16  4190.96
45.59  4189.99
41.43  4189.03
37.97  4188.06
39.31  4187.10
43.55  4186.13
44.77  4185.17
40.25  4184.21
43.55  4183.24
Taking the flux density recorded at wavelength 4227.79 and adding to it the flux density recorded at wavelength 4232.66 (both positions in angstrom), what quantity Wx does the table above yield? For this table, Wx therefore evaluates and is 79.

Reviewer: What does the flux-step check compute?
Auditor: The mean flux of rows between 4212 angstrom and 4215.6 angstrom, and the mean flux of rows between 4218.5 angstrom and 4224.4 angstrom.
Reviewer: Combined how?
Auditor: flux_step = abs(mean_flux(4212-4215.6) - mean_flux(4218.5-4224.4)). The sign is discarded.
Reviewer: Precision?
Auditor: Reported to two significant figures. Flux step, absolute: 3.5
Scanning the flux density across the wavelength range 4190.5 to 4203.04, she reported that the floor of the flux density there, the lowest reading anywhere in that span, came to 36.83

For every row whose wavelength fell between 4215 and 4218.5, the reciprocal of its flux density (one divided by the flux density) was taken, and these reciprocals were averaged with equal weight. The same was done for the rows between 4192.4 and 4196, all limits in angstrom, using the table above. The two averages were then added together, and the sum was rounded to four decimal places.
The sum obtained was 0.0449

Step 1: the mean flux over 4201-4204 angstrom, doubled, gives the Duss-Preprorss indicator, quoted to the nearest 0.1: 80.8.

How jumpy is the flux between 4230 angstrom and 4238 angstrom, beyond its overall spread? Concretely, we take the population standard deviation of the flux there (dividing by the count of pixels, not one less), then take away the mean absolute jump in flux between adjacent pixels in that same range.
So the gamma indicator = -0.63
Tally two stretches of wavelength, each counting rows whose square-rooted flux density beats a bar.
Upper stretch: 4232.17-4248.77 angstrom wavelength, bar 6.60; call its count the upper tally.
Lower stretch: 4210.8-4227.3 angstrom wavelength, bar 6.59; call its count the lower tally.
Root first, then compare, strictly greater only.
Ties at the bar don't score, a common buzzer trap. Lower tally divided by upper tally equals 1.50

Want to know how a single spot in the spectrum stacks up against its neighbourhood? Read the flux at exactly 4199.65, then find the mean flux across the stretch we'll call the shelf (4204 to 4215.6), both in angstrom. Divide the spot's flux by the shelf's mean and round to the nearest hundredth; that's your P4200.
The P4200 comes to 0.86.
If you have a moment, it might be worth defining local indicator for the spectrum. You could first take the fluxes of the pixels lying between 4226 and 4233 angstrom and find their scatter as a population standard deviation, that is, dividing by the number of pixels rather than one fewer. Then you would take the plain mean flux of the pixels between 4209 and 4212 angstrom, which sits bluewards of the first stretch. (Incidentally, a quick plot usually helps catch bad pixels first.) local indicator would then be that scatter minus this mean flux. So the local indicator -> -39.7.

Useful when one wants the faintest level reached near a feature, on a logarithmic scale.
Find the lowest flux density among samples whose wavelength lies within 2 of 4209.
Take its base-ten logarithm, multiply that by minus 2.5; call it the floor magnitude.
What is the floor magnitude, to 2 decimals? -4.11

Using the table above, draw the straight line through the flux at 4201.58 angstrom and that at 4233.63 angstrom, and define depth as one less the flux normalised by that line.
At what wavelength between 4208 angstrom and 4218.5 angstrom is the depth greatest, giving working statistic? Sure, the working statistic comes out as 4217.09 angstrom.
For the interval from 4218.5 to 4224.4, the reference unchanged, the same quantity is 4223.89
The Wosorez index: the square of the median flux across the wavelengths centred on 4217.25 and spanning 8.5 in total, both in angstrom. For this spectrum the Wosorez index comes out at 1932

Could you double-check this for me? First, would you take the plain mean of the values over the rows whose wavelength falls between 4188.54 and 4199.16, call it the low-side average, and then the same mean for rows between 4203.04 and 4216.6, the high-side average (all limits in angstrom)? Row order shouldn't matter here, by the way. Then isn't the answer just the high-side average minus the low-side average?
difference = 1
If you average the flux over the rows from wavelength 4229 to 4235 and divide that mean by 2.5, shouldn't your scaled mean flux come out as 17.6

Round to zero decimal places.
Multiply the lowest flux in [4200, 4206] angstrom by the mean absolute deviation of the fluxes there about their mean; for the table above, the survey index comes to 93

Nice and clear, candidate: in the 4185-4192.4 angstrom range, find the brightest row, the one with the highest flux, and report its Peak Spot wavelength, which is 4189.99 angstrom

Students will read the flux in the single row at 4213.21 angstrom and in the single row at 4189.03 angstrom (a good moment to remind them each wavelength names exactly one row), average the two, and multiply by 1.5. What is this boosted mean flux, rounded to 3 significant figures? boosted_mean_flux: 66.5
